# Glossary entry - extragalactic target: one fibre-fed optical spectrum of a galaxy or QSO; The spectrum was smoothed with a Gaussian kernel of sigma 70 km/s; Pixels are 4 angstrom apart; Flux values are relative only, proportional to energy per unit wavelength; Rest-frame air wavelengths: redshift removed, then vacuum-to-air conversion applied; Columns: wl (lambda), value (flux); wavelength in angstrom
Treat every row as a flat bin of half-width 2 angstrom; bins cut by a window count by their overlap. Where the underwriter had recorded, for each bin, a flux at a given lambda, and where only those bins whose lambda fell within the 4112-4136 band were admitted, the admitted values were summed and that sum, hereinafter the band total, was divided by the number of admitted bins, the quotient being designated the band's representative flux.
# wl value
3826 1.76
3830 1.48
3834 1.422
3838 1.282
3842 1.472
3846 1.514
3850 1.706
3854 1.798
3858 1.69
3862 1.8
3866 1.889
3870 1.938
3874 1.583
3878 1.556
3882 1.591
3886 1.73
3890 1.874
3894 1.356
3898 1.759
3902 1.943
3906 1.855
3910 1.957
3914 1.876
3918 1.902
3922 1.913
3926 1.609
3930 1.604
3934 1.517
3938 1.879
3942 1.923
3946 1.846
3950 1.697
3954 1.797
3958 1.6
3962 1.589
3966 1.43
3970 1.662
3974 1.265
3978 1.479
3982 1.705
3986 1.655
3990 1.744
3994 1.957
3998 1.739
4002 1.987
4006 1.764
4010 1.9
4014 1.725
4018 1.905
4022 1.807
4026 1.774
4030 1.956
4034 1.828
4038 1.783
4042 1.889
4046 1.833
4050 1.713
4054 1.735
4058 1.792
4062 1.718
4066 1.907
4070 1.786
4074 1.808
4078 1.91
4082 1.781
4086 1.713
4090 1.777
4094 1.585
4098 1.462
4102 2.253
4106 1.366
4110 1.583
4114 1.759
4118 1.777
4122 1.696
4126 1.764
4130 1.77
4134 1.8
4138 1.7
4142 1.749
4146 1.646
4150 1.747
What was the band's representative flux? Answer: 1.76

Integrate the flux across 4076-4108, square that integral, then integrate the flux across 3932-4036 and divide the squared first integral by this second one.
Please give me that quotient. 17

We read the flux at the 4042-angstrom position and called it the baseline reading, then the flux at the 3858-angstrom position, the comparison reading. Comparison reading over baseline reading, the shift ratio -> 0.89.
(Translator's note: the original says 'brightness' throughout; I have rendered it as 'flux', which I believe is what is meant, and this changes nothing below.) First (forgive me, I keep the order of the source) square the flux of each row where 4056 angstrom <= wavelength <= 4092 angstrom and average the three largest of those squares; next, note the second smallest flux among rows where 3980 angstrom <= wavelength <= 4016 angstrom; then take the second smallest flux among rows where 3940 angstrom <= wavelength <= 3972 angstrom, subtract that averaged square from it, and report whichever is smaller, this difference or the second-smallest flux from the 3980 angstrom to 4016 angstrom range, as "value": -1.93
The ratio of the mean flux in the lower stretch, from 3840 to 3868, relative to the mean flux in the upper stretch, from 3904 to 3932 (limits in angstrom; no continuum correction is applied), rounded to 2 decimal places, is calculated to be 0.93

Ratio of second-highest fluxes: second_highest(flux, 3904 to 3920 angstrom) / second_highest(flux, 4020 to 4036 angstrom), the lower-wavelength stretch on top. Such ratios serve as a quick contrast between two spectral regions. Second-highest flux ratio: 1.040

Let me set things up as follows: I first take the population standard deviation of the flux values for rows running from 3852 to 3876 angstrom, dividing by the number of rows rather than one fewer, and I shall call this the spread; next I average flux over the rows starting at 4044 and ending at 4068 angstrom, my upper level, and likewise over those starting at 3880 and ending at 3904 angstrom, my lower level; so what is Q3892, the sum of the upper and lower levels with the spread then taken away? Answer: 3.37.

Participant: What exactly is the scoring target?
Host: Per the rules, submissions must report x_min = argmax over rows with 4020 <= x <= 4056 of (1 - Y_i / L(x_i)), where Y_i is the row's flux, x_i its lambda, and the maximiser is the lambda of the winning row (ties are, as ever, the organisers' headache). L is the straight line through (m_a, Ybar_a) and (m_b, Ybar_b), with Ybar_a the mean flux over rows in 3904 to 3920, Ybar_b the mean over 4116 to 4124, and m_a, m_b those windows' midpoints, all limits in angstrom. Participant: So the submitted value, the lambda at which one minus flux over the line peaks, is 4050 angstrom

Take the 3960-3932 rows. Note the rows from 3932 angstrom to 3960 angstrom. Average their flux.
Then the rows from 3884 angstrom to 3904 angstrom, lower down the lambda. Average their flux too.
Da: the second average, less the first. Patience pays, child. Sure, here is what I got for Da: -0.02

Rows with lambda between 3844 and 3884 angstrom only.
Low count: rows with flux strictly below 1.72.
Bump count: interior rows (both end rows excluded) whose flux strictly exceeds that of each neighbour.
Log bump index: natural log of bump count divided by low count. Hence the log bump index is -1.1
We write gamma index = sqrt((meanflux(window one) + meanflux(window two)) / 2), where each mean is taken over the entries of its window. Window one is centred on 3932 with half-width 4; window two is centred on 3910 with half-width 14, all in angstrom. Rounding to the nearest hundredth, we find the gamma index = 1.31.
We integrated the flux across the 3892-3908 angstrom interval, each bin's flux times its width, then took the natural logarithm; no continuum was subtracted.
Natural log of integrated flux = 3.32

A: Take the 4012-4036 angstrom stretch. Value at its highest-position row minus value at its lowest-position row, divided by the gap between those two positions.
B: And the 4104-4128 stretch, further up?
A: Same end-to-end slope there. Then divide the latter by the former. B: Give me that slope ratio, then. 3.9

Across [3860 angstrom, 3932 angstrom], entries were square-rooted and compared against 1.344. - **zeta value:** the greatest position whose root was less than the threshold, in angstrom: 3930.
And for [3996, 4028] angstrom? 4026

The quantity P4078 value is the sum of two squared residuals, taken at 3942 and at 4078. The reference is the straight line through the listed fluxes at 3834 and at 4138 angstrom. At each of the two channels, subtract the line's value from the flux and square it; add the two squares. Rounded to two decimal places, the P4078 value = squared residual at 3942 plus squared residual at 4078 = 0.23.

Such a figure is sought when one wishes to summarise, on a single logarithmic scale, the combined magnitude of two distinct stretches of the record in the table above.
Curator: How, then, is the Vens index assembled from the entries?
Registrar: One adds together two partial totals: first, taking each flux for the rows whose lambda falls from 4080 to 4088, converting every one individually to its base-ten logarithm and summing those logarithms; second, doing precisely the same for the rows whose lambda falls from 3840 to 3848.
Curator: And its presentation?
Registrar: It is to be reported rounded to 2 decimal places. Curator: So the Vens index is 0.83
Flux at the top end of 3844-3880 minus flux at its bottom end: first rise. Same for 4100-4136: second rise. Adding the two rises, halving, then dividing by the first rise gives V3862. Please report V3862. -4.9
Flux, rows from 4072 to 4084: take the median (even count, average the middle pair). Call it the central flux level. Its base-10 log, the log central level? 0.257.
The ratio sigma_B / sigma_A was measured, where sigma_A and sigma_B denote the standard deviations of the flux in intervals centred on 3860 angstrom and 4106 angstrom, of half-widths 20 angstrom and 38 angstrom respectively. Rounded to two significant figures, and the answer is 1.1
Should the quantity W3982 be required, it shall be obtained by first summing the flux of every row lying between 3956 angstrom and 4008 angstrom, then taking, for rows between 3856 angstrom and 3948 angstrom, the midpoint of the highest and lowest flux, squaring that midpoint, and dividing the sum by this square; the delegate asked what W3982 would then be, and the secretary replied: 7.9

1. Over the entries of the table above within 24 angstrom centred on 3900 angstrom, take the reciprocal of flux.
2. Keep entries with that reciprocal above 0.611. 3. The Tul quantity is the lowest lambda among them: 3894 angstrom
